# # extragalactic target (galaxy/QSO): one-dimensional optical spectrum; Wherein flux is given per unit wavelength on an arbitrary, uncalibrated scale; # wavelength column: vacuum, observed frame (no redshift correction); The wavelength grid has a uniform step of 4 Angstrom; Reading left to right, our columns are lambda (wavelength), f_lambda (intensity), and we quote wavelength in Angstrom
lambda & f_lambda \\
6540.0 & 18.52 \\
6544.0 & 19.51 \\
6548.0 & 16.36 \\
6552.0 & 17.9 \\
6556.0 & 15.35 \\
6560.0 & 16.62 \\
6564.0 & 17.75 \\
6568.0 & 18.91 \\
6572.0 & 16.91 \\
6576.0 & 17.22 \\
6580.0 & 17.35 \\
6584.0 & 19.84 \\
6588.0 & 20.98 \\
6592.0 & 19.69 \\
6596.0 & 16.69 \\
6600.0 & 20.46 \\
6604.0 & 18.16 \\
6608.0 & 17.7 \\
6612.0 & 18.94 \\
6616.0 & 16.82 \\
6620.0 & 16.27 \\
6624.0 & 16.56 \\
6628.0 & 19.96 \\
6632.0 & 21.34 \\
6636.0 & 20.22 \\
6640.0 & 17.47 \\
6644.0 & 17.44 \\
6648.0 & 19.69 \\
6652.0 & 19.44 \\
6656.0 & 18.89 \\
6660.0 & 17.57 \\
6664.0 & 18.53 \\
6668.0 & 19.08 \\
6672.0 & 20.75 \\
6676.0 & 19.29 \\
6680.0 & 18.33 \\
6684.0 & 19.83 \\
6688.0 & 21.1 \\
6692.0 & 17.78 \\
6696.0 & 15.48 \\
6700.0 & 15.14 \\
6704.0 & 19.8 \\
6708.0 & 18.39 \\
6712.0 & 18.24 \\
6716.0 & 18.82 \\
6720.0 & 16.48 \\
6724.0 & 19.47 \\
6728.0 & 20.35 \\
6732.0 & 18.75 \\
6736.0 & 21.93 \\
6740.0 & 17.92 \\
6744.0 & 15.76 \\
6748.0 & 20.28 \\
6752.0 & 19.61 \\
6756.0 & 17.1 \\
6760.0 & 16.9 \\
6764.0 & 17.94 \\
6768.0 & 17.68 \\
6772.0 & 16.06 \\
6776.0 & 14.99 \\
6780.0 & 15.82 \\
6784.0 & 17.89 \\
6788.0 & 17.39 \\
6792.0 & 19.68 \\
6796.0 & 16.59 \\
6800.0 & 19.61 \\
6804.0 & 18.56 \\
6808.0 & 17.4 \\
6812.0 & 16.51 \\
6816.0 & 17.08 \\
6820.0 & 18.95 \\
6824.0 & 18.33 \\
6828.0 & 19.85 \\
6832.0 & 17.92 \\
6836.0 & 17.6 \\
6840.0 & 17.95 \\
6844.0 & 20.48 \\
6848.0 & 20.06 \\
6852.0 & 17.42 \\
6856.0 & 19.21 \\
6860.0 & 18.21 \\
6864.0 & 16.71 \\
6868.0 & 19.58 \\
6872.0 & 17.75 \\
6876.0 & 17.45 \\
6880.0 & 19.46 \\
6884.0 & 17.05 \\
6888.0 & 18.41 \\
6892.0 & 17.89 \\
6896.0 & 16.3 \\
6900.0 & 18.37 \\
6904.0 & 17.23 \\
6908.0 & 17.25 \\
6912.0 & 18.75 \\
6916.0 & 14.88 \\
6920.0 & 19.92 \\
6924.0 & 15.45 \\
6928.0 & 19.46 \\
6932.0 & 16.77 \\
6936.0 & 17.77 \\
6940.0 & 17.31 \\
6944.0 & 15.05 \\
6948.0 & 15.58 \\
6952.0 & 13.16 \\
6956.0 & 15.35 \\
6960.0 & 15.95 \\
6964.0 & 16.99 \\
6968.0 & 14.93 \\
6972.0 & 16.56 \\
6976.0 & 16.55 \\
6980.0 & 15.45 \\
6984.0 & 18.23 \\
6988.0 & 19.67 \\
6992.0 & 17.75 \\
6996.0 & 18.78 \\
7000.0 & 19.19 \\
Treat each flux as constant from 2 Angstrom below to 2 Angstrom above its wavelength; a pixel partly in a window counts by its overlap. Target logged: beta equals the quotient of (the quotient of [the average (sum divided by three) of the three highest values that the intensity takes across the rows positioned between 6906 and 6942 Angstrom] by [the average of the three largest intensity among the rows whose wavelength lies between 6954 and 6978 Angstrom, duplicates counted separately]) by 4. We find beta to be 0.290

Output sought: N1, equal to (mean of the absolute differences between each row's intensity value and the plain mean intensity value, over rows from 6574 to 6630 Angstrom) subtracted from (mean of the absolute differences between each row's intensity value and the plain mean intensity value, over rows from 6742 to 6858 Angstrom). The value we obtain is -0.2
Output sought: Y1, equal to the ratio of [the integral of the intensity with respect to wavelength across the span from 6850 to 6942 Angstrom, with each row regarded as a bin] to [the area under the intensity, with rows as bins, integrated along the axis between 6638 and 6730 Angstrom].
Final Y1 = 0.96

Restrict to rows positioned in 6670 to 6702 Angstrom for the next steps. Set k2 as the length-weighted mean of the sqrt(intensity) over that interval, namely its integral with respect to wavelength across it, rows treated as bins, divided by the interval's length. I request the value 4.29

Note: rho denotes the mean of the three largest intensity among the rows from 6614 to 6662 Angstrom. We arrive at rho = 20.5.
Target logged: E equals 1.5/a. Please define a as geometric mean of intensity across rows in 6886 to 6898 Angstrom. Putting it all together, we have 0.086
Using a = 17.5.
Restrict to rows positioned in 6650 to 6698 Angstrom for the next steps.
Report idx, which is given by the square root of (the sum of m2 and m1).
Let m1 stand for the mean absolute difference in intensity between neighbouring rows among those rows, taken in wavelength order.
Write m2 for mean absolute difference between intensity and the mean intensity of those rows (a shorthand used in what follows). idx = 1.59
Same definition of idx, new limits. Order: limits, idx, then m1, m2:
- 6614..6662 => 1.65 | 1.26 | 1.5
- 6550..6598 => 1.67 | 1.50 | 1.3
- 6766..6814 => 1.65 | 1.60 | 1.1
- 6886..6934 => 1.92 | 2.45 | 1.2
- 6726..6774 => 1.87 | 1.98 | 1.5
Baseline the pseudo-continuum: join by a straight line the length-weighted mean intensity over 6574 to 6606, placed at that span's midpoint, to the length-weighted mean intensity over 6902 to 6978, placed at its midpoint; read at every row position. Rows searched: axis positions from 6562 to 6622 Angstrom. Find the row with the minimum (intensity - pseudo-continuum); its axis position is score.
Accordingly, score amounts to 6620.0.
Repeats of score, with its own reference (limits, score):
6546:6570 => 6556.0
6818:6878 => 6864.0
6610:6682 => 6620.0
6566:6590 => 6572.0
